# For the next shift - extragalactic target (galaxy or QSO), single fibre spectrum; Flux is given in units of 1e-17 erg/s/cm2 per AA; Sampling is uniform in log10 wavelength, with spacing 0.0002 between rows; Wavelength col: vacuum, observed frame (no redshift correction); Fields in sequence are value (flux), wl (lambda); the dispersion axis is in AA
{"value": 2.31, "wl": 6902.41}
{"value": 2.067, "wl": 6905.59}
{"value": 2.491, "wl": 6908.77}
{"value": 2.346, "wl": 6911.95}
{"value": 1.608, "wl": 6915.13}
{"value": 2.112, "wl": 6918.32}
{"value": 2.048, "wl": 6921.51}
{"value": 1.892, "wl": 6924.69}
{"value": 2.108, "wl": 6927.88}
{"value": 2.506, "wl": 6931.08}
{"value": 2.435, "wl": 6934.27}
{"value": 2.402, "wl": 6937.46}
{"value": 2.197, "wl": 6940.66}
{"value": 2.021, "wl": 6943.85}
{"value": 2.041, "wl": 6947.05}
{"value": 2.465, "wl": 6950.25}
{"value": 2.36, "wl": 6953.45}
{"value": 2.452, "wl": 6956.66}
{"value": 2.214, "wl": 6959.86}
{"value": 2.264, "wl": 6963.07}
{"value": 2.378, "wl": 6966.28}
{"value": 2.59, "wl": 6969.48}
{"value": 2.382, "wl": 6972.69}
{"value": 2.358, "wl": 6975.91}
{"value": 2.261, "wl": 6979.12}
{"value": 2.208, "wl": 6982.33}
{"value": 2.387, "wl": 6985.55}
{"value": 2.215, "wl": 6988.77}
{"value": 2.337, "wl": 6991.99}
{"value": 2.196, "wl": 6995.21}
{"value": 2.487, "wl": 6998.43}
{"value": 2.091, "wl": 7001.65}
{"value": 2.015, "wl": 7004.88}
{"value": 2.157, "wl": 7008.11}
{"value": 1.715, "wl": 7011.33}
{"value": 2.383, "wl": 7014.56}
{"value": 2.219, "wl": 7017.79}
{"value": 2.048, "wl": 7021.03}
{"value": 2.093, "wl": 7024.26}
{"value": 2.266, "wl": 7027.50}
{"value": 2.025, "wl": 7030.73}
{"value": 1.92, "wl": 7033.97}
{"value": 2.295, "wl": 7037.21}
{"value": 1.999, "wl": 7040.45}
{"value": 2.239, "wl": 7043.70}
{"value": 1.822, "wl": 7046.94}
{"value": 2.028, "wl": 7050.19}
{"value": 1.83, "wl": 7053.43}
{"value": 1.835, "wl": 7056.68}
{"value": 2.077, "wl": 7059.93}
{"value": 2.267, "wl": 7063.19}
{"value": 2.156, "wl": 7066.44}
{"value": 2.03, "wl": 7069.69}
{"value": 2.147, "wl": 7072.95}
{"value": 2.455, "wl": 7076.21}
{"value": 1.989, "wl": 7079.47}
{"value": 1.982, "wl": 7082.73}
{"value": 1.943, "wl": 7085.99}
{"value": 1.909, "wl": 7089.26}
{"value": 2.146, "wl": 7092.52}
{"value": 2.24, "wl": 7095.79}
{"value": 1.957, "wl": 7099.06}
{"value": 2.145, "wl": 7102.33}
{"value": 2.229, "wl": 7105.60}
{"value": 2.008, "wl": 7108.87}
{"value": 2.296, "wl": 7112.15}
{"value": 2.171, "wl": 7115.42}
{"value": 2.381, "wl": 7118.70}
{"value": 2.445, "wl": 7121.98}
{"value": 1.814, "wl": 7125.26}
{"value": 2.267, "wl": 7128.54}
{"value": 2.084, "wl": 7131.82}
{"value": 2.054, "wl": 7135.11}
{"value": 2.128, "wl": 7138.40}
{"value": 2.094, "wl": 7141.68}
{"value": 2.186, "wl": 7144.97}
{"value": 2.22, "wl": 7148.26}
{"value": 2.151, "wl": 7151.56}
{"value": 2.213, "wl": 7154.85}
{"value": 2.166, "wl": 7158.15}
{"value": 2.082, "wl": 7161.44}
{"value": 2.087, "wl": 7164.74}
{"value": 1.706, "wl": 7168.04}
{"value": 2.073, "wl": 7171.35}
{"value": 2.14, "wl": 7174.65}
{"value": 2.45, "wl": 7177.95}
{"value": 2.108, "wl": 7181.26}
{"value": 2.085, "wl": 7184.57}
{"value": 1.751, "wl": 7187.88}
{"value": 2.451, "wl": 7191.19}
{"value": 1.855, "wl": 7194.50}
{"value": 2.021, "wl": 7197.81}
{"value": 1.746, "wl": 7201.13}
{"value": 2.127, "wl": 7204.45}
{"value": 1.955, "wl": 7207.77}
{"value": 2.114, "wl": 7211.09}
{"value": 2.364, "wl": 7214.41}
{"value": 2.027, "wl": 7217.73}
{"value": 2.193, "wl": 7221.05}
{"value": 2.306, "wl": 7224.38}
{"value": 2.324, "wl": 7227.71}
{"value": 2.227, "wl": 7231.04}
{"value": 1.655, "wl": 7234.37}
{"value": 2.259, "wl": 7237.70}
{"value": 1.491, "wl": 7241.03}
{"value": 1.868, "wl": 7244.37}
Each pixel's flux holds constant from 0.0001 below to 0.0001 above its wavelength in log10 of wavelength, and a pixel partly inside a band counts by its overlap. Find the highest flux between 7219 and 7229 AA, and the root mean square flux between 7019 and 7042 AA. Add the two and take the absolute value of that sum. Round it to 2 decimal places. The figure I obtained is 4.42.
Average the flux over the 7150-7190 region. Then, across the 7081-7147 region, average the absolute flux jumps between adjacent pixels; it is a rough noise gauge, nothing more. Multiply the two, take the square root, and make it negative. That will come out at -0.61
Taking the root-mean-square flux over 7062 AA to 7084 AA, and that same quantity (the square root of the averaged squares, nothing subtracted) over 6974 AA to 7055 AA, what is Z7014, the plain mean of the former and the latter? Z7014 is 2.152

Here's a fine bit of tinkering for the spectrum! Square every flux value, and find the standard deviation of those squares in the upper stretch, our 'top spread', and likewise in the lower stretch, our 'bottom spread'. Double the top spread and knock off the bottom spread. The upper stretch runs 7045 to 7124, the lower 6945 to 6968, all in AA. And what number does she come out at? 0.9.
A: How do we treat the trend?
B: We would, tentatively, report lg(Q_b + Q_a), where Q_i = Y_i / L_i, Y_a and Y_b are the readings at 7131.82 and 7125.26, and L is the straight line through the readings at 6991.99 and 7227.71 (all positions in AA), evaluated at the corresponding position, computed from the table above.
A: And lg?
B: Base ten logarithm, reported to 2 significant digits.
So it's 0.22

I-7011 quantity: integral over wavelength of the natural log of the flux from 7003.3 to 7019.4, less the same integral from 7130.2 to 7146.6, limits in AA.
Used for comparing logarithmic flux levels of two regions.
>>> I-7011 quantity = -0.40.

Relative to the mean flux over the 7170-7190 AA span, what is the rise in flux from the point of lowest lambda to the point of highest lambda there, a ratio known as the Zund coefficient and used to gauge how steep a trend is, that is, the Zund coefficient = -0.15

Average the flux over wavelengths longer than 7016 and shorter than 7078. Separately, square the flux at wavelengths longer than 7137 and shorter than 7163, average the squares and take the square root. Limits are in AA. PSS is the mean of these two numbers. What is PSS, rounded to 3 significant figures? 2.12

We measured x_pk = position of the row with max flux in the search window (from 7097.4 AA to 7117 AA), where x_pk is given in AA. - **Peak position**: 7112.15 AA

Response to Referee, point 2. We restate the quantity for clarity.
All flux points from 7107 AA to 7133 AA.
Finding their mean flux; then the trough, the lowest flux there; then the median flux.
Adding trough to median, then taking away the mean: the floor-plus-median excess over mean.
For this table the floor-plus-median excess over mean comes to 1.85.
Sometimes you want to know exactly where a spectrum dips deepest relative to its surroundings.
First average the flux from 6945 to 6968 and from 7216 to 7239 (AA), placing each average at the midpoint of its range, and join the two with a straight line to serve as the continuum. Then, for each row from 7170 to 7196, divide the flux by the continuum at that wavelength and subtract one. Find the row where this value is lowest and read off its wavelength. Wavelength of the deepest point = 7187.88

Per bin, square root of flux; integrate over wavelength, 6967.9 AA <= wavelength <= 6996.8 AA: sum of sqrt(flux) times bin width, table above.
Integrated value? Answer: 44.1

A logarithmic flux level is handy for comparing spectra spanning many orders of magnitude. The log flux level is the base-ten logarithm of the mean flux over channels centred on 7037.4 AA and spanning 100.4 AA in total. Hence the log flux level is 0.323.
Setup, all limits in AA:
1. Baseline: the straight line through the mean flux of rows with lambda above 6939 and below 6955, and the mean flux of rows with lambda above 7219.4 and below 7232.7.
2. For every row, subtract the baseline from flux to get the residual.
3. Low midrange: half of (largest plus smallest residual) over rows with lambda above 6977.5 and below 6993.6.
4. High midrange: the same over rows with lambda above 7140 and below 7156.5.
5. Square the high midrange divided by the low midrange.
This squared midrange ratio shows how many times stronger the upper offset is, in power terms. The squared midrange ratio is 1.5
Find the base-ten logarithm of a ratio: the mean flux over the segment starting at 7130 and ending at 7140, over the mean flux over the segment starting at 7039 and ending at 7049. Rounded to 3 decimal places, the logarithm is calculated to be 0.015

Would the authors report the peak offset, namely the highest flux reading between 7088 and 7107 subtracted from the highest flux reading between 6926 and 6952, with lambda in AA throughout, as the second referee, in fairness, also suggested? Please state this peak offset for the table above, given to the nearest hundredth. 0.27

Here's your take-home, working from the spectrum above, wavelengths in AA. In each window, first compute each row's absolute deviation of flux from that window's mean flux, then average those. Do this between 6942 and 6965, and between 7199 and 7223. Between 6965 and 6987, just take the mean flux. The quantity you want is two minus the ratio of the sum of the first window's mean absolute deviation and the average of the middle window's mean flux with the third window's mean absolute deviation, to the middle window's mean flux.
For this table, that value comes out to 1.41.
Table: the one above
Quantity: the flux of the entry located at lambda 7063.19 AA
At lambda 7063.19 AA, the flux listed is 2.267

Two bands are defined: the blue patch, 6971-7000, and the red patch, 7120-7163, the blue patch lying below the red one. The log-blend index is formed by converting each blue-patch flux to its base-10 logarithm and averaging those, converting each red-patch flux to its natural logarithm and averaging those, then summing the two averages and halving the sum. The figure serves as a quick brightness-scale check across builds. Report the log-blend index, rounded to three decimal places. 0.563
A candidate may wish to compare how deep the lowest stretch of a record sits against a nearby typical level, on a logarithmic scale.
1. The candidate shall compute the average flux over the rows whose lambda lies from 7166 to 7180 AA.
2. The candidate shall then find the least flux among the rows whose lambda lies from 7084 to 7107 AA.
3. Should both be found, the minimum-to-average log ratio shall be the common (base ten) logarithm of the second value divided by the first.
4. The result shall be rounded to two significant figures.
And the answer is -0.040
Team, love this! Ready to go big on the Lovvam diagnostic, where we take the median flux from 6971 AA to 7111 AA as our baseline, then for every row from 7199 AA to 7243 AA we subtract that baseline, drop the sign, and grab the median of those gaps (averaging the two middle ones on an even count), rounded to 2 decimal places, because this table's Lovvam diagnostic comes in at 0.16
